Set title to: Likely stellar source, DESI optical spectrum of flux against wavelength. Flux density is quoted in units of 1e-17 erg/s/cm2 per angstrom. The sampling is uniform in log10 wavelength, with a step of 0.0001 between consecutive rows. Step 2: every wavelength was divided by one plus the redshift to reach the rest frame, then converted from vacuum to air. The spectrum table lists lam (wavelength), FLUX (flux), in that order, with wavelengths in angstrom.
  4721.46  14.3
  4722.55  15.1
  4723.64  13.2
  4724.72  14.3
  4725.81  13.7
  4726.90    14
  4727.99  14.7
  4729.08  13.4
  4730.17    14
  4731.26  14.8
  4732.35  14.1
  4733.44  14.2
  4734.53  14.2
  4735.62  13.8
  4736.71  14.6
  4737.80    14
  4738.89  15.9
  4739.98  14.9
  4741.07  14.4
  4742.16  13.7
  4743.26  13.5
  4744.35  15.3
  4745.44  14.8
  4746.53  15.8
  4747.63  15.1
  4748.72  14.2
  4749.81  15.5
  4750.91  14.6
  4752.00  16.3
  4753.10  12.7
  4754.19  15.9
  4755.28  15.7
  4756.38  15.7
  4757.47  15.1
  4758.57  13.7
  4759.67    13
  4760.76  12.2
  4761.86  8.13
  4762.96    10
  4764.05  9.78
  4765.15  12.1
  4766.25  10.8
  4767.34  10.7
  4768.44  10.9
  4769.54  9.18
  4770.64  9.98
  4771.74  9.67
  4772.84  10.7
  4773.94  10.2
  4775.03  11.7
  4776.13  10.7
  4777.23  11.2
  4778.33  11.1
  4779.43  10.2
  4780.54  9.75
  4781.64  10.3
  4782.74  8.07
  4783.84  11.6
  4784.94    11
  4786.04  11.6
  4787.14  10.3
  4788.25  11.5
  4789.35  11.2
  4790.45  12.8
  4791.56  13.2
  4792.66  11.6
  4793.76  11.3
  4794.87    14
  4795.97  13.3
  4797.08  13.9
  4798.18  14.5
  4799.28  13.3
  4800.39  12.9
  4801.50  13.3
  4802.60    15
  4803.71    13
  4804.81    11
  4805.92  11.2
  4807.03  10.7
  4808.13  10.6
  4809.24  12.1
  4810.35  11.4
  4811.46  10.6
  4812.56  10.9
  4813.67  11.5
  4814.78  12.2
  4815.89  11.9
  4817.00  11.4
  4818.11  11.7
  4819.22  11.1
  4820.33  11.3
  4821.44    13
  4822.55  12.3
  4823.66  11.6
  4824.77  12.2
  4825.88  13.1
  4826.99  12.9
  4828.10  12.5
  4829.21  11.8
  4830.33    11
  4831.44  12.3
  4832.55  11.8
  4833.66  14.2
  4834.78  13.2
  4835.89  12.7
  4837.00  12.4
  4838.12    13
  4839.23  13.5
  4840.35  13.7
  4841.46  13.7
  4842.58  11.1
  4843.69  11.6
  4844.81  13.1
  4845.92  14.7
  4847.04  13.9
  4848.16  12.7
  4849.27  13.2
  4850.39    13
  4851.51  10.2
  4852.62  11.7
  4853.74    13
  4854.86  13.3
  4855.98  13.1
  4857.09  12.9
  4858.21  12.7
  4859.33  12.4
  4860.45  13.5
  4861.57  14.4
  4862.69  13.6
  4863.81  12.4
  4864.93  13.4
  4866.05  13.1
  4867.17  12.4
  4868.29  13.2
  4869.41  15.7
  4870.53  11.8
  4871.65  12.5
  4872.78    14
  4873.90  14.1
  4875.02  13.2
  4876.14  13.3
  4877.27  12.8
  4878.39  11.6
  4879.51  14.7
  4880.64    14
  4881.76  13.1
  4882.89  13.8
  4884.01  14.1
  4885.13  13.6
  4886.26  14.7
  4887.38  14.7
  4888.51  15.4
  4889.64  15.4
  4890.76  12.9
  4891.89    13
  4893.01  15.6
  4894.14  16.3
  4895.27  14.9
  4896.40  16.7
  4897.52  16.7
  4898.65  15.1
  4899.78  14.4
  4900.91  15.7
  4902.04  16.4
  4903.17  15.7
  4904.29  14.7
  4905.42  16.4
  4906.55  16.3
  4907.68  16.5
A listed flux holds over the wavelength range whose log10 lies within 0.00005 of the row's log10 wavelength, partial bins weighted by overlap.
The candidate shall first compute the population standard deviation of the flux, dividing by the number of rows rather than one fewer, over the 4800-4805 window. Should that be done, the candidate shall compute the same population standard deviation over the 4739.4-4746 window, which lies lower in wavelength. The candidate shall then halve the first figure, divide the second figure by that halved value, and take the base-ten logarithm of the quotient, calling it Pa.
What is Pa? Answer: 0.0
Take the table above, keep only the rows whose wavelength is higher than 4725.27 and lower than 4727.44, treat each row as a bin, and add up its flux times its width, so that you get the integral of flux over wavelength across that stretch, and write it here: 30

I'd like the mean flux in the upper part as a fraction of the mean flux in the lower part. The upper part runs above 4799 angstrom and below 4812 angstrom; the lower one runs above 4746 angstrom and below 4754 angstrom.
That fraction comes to 0.81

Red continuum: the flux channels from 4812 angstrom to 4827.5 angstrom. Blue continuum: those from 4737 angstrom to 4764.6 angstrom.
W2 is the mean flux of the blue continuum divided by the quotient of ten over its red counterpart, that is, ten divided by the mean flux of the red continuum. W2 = 17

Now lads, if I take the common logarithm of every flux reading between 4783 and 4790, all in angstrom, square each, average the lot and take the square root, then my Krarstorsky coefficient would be 1.05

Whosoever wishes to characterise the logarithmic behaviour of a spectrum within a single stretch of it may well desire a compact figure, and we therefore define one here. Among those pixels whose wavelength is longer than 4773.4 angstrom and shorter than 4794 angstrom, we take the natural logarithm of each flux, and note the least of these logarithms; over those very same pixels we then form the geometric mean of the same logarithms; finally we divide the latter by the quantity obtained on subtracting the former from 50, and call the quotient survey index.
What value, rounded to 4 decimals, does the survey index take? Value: 0.0499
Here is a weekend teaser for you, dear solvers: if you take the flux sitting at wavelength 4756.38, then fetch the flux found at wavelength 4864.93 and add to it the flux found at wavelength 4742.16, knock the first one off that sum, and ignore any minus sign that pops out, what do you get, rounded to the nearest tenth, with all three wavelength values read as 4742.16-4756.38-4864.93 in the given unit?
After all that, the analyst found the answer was 11.4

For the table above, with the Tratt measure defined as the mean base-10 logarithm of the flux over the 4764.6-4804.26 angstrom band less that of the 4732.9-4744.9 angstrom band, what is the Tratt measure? -0.099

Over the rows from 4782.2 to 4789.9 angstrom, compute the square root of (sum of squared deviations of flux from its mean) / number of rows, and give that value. 1.2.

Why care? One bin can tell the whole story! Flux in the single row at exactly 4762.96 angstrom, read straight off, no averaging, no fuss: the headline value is 10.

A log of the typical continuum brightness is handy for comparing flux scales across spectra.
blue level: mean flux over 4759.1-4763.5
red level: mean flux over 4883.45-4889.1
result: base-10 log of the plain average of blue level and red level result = 1.10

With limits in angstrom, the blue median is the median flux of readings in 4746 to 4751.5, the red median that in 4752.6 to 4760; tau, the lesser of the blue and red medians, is 15.1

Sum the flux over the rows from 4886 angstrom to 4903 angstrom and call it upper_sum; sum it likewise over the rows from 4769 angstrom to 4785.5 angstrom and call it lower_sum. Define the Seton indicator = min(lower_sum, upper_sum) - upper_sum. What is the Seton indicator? -73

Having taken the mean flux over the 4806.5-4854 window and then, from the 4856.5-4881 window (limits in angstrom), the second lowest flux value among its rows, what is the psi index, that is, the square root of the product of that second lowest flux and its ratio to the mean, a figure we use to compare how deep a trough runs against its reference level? 3.37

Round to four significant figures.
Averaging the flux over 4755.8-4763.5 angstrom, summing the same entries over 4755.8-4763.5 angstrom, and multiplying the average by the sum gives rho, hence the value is 1102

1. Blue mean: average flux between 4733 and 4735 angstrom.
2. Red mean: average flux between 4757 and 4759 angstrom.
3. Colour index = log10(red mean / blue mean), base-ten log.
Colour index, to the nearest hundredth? 0.01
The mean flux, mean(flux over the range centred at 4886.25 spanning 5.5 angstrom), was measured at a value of 14.5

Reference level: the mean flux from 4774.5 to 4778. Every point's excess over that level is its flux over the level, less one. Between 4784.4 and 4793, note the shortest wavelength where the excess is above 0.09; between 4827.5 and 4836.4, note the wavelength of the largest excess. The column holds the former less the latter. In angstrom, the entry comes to -43.2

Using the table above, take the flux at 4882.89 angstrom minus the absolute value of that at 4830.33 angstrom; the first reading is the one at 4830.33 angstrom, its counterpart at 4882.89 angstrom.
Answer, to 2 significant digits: 2.8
